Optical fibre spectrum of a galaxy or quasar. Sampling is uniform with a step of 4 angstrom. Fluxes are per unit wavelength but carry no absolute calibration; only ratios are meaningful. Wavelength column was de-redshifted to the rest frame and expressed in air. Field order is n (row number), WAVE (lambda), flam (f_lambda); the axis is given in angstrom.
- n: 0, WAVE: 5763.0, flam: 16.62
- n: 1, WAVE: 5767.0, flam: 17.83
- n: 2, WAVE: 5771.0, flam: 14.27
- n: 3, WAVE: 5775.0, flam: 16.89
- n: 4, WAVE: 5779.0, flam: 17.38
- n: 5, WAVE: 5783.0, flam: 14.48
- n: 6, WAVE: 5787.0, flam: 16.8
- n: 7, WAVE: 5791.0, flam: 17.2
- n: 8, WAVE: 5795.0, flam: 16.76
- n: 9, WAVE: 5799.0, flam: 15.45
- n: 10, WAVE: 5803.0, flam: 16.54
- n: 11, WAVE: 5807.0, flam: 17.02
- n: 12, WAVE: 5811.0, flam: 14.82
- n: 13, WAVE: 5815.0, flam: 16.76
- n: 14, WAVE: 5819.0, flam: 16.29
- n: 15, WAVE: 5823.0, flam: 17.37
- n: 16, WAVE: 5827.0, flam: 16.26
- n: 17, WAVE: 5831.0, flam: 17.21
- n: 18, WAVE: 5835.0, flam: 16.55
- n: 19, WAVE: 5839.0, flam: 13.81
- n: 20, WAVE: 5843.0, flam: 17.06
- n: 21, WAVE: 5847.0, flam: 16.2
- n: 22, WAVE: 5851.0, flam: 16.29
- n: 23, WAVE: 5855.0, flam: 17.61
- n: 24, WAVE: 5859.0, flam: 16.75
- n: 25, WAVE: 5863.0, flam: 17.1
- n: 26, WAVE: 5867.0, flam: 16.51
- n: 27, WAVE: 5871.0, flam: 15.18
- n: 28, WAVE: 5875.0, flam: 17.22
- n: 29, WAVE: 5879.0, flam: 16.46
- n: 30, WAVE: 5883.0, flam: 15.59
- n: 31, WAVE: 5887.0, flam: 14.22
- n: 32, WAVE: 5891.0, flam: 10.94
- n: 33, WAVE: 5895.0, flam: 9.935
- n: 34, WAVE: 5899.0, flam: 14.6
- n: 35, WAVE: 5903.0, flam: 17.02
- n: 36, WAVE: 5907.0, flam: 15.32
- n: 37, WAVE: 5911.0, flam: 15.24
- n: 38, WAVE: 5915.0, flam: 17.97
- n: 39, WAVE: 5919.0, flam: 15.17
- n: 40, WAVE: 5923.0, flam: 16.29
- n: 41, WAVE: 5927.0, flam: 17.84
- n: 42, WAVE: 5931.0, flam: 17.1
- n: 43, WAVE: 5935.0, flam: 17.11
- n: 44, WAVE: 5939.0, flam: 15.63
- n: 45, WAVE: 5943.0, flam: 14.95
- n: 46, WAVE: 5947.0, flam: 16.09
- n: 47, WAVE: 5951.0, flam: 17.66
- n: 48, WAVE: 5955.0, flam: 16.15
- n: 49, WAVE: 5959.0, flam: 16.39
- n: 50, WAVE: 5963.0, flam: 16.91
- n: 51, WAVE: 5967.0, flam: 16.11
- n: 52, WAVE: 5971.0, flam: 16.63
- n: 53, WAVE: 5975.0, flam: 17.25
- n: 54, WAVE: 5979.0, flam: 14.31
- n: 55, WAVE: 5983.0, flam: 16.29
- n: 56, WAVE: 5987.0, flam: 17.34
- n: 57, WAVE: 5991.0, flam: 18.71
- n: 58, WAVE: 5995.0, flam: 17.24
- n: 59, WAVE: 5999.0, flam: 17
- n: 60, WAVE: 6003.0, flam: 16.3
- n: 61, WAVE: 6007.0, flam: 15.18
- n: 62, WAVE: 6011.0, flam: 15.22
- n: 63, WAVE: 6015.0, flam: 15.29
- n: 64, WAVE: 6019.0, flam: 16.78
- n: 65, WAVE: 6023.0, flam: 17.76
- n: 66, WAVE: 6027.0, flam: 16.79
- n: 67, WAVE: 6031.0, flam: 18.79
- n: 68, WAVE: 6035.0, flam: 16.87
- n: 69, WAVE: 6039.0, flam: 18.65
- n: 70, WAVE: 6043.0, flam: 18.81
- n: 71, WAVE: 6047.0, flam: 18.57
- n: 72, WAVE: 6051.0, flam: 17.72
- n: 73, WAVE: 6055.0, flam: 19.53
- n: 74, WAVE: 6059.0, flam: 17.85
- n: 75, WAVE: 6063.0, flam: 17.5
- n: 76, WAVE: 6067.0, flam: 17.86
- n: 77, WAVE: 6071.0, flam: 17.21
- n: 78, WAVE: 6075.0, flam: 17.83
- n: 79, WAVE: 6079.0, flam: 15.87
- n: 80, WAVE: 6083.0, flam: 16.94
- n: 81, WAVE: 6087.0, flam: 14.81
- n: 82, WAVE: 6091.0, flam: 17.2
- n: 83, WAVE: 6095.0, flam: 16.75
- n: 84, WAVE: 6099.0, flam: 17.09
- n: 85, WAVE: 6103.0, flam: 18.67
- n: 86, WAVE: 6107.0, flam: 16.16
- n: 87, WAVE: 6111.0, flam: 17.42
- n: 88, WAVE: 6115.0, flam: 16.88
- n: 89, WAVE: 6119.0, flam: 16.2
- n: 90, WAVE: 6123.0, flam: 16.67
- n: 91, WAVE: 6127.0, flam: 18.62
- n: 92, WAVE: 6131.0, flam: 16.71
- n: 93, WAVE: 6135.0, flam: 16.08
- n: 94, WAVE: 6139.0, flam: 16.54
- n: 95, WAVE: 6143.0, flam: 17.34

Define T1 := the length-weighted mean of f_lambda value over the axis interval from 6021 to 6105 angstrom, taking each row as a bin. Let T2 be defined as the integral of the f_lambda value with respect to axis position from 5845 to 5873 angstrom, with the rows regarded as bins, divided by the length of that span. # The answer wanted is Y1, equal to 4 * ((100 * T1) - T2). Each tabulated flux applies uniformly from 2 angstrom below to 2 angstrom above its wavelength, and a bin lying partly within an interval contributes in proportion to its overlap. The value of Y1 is 6964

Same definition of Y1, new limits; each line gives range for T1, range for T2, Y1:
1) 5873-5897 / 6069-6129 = 5557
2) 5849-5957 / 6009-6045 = 6271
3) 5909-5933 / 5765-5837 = 6575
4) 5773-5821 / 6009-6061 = 6476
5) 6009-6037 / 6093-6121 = 6646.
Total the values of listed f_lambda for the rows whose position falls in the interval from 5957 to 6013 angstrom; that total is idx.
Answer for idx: 231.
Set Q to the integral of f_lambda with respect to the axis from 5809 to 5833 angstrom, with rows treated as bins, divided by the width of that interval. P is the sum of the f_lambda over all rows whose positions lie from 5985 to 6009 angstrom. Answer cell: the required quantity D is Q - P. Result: -85.3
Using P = 102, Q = 16.5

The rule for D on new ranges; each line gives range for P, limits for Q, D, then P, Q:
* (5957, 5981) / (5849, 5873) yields -81.0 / 98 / 16.6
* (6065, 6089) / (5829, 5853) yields -84.3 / 101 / 16.2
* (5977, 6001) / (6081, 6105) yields -84.0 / 101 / 16.9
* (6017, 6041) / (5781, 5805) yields -89.4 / 106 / 16.2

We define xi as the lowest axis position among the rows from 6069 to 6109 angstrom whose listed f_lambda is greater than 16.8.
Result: 6071.0 angstrom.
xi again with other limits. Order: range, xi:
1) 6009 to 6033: 6023.0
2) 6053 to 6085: 6055.0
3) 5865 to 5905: 5875.0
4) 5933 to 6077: 5935.0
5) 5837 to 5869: 5843.0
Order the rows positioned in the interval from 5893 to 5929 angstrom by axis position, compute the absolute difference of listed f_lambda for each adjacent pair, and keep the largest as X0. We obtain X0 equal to 4.7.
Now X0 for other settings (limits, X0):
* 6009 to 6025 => 1.5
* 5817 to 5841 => 2.7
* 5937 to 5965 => 1.6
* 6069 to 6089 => 2.1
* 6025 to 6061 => 2.0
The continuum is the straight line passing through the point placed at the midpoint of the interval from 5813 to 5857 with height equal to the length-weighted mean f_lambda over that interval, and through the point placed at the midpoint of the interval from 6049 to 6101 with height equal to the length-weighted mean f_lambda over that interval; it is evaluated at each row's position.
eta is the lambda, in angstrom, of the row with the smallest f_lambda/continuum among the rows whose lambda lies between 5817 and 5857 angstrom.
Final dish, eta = 5839.0 angstrom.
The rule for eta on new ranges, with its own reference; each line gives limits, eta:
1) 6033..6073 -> 6035.0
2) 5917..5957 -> 5943.0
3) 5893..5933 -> 5895.0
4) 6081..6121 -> 6087.0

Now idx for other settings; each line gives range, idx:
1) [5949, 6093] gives 613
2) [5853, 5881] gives 117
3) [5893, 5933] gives 156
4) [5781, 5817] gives 146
